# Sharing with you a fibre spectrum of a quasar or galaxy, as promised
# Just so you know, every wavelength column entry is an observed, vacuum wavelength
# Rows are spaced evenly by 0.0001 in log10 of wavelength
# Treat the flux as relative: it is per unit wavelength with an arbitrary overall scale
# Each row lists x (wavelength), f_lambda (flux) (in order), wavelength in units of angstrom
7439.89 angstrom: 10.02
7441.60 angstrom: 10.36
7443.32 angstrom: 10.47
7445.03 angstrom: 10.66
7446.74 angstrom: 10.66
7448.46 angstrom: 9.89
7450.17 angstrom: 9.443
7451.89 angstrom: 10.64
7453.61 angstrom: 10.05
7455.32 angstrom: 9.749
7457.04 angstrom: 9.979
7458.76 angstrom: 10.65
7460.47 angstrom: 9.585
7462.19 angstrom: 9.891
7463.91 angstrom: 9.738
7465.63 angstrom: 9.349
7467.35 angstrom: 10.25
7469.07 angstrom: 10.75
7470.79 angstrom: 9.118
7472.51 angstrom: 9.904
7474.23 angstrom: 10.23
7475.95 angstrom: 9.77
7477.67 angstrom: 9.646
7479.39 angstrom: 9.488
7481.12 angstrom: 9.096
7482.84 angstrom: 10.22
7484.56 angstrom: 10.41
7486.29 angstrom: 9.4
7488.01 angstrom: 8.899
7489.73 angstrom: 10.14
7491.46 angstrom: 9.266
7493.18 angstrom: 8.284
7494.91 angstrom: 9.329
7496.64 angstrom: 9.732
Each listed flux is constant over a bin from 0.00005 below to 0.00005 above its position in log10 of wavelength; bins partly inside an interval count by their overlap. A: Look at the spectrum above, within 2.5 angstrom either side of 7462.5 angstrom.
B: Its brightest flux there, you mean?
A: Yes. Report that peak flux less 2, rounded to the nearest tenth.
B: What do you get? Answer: 7.9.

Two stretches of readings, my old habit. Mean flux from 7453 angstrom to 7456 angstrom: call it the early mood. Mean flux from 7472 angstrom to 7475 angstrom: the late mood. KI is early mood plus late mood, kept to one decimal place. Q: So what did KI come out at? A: 20.0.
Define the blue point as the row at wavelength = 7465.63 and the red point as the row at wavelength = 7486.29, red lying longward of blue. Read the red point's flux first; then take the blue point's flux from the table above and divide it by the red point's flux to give 0.99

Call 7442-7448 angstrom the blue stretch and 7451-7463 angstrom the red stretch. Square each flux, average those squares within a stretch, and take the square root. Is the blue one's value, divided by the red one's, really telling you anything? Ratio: 1.05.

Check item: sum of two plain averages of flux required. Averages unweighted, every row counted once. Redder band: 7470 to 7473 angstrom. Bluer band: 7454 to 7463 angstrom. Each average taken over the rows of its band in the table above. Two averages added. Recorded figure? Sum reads 19.5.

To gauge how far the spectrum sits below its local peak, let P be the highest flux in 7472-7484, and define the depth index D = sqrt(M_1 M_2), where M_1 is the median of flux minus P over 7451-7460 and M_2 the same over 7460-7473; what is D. 0.27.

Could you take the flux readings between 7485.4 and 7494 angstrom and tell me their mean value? 9.2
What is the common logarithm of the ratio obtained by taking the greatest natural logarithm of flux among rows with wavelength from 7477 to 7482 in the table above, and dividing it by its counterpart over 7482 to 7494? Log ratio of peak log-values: -0.014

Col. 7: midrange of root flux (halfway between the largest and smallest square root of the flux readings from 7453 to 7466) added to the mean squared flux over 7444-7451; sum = 107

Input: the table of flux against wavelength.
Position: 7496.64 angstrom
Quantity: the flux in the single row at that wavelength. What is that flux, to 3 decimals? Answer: 9.732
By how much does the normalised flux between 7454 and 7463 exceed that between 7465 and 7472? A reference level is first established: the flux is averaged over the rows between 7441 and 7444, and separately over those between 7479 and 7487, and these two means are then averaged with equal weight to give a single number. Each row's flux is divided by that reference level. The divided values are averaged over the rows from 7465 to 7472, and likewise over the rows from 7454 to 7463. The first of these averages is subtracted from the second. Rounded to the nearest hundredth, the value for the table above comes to 0.01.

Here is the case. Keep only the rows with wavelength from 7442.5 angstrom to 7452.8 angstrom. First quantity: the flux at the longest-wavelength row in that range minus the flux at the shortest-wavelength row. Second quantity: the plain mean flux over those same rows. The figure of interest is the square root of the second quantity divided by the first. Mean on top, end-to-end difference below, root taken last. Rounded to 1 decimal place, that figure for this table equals 7.8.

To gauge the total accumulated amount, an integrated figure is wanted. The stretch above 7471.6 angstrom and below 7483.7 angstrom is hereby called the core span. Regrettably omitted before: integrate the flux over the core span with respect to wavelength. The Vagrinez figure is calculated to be 118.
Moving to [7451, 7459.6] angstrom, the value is 88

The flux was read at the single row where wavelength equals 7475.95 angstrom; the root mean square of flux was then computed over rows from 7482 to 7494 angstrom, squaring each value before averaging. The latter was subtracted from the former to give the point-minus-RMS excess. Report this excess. 0.23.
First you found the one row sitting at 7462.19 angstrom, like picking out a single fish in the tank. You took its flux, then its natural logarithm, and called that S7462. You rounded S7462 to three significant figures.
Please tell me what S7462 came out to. 2.29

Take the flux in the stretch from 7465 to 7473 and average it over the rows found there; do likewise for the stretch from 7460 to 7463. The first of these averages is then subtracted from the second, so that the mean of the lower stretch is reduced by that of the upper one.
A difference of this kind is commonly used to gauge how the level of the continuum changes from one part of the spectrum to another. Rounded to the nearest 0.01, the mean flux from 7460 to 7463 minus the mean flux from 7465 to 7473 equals -0.14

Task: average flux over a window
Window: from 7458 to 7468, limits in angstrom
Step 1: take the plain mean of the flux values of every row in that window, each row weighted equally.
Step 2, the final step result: 9.9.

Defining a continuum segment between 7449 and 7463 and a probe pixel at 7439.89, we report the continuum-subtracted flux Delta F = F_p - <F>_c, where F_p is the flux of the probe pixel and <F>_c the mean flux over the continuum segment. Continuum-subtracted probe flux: 0.02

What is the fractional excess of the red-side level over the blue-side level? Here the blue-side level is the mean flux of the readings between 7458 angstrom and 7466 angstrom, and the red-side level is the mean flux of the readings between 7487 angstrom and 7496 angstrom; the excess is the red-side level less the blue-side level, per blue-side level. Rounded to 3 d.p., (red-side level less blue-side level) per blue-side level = -0.067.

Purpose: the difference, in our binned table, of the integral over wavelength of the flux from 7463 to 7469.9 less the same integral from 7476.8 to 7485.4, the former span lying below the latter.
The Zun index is -15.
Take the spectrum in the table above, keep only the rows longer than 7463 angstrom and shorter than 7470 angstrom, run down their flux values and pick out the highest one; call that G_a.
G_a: 10.75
